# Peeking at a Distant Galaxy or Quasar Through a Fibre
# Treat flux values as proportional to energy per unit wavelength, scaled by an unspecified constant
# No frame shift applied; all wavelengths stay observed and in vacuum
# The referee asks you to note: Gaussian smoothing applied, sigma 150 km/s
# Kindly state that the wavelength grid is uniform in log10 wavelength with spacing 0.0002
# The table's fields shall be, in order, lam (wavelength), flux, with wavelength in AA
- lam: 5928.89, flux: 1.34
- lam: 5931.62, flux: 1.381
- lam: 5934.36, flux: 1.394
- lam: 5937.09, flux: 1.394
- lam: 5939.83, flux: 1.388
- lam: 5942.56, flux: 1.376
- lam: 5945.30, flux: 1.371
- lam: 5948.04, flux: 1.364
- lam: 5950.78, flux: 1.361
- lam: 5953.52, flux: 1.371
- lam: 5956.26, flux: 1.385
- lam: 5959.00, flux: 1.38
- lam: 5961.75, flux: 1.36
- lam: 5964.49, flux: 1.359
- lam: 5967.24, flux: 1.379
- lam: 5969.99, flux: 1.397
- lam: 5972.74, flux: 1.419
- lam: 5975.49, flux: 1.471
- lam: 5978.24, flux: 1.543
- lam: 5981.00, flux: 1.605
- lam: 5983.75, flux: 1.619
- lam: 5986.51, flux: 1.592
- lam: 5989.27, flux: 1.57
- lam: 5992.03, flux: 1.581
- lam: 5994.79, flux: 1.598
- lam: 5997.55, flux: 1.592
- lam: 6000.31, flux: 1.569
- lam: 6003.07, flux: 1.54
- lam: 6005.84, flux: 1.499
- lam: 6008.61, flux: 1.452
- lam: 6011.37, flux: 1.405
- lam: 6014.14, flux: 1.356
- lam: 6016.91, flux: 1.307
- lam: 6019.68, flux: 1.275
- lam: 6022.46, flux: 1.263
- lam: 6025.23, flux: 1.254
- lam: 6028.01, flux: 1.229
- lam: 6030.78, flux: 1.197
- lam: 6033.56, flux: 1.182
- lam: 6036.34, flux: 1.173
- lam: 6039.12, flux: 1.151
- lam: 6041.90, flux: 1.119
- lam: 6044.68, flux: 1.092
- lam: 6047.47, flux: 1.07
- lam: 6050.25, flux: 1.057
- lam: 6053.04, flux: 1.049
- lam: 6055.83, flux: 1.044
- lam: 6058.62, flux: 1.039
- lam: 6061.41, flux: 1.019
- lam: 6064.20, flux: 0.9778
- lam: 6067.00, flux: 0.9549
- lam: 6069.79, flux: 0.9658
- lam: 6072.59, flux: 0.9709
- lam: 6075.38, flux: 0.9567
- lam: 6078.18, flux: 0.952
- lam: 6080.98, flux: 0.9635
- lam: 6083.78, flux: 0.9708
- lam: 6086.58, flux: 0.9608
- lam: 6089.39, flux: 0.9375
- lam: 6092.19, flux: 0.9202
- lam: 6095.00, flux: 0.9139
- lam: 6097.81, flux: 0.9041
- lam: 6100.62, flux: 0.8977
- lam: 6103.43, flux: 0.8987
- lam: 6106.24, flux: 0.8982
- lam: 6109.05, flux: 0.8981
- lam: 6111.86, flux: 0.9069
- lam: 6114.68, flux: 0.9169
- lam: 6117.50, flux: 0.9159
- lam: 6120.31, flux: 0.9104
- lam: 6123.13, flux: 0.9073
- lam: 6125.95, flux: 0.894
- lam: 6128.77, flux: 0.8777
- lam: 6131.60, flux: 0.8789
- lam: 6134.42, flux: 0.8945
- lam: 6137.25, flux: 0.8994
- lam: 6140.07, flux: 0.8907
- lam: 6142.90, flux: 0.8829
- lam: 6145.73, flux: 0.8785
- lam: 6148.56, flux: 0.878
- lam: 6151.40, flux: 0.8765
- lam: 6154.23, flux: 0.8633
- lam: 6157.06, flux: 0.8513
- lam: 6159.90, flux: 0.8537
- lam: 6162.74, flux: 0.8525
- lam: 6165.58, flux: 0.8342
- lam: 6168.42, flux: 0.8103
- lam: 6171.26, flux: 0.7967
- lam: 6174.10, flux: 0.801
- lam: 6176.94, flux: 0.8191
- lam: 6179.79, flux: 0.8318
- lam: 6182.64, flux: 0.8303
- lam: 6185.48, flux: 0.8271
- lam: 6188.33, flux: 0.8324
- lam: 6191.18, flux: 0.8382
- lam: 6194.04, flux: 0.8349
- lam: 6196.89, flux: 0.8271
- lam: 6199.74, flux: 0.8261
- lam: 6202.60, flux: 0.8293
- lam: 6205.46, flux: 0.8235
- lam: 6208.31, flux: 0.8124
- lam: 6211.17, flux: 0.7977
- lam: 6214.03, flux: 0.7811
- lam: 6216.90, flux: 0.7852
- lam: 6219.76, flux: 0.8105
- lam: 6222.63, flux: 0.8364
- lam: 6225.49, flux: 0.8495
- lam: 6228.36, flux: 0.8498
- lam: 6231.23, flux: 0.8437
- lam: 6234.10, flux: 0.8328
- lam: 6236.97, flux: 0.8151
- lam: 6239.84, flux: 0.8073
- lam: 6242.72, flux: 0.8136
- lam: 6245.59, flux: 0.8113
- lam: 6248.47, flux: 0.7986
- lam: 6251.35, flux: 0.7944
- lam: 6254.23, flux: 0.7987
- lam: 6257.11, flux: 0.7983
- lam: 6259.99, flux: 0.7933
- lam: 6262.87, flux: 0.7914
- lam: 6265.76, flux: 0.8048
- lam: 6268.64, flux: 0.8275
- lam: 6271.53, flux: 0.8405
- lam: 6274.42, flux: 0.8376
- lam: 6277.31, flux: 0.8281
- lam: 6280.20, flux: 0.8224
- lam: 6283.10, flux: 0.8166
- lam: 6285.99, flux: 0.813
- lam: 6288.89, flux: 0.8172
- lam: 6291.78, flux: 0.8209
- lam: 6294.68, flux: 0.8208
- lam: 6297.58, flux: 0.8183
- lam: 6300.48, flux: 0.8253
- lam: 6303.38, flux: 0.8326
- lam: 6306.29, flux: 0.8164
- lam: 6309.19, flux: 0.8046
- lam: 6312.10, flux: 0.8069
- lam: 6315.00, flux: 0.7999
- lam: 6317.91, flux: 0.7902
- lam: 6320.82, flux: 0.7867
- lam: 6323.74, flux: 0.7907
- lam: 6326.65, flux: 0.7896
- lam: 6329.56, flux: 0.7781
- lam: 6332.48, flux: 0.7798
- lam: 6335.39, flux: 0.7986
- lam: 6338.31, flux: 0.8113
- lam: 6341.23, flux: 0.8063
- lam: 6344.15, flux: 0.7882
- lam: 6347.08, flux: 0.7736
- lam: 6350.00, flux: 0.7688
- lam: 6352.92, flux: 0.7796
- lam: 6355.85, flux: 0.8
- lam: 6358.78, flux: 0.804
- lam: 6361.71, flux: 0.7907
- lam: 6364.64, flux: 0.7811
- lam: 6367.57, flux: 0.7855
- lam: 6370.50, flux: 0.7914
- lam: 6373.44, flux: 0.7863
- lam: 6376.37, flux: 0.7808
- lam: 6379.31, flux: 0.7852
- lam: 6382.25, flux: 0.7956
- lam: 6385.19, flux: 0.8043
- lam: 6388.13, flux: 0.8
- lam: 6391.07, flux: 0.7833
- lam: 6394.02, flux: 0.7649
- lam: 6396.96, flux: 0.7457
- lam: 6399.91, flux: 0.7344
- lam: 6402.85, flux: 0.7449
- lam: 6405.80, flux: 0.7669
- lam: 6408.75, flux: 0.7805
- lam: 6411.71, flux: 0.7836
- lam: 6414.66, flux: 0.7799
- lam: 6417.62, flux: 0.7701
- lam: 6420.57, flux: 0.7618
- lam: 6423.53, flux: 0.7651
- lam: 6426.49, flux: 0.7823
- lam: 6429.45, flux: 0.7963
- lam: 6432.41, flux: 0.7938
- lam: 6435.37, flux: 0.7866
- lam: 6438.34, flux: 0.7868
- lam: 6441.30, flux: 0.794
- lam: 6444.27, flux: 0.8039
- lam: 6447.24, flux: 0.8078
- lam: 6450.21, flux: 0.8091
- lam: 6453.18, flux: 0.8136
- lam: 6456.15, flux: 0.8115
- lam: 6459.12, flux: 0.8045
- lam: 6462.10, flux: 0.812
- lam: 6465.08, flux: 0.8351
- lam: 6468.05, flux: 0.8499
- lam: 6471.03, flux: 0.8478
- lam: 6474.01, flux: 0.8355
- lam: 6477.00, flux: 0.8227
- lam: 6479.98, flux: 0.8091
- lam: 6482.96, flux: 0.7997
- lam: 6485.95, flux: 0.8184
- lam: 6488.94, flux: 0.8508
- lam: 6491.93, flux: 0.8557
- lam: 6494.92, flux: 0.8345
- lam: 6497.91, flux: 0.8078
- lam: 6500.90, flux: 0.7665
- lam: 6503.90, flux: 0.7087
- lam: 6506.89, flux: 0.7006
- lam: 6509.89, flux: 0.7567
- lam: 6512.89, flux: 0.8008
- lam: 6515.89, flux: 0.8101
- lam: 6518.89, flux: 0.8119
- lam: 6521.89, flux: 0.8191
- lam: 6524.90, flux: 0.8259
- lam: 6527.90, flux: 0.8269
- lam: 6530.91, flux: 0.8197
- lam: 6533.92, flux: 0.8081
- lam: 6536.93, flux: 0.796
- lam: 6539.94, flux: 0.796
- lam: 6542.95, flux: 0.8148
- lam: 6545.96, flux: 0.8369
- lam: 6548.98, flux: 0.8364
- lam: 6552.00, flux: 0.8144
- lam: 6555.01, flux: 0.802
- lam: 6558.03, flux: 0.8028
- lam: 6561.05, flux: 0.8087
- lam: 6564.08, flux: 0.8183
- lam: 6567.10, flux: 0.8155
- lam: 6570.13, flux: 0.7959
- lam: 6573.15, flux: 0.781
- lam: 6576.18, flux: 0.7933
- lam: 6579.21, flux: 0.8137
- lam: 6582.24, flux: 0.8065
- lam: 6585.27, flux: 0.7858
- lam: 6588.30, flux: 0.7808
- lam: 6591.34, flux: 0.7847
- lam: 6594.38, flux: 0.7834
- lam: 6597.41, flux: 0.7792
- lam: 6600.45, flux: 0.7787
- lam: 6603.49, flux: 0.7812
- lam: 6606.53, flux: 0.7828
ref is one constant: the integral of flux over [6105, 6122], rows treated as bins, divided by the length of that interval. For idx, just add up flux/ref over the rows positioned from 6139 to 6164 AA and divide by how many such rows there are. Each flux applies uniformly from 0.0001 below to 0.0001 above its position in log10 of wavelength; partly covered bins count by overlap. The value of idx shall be 0.96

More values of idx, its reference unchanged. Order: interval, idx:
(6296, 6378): 0.88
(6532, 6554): 0.90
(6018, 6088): 1.18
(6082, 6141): 1.00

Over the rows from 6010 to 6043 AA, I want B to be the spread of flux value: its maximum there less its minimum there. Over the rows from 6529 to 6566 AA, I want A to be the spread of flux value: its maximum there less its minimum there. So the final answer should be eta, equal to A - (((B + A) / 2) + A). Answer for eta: -0.16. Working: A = 0.04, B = 0.29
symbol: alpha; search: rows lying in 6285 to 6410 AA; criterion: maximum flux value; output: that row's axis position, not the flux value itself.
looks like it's 6303.38 AA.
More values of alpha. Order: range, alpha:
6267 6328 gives 6271.53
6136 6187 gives 6137.25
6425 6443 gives 6429.45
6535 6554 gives 6545.96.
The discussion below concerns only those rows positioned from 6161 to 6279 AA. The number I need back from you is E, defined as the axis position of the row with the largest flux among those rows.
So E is 6162.74 AA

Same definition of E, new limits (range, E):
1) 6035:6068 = 6036.34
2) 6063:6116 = 6064.20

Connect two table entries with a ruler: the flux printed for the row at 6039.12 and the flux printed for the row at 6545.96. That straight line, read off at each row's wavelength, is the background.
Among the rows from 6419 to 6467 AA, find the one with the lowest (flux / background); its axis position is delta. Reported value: 6420.57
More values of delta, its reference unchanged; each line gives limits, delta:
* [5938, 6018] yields 6016.91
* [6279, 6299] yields 6285.99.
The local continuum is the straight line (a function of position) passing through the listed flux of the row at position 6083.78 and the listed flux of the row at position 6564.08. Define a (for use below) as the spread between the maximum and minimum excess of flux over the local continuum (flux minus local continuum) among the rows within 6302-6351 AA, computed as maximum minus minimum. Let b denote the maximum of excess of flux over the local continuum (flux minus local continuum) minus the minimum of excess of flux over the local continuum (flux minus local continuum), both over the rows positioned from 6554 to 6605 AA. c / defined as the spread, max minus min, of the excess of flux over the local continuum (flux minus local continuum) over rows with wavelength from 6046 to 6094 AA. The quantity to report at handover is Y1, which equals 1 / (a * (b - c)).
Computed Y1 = -202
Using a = 0.049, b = 0.03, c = 0.14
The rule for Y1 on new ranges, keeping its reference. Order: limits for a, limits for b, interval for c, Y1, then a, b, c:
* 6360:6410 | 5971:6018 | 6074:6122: 66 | 0.065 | 0.30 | 0.07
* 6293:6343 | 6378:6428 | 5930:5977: -411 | 0.046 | 0.07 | 0.12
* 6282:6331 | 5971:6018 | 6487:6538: 143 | 0.046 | 0.30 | 0.15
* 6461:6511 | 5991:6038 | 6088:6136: 18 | 0.150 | 0.41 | 0.05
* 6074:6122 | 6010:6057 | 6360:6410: 52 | 0.068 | 0.35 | 0.07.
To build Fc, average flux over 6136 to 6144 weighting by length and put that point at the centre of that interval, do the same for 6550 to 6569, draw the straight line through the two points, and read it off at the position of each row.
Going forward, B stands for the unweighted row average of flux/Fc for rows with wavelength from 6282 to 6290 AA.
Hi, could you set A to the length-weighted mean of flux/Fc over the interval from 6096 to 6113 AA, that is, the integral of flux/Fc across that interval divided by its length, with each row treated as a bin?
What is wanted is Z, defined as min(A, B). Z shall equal 0.94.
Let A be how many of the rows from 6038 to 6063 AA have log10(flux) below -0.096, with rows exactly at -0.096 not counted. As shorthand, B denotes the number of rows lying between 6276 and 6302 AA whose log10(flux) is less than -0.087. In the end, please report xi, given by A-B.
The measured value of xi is -4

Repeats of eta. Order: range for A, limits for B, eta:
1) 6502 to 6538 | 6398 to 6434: -0.09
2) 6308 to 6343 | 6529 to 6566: -0.04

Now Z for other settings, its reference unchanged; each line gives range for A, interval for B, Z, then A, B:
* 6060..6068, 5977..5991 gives 1.09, 1.09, 1.72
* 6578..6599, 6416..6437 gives 0.93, 0.98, 0.93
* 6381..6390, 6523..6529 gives 0.95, 0.95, 1.01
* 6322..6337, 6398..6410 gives 0.90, 0.92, 0.90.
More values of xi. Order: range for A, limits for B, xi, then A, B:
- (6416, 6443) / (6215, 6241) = 5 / 9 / 4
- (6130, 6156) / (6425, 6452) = -9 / 0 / 9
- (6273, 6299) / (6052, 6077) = 0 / 0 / 0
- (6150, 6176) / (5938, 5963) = 2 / 2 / 0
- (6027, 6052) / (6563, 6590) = -9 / 0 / 9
